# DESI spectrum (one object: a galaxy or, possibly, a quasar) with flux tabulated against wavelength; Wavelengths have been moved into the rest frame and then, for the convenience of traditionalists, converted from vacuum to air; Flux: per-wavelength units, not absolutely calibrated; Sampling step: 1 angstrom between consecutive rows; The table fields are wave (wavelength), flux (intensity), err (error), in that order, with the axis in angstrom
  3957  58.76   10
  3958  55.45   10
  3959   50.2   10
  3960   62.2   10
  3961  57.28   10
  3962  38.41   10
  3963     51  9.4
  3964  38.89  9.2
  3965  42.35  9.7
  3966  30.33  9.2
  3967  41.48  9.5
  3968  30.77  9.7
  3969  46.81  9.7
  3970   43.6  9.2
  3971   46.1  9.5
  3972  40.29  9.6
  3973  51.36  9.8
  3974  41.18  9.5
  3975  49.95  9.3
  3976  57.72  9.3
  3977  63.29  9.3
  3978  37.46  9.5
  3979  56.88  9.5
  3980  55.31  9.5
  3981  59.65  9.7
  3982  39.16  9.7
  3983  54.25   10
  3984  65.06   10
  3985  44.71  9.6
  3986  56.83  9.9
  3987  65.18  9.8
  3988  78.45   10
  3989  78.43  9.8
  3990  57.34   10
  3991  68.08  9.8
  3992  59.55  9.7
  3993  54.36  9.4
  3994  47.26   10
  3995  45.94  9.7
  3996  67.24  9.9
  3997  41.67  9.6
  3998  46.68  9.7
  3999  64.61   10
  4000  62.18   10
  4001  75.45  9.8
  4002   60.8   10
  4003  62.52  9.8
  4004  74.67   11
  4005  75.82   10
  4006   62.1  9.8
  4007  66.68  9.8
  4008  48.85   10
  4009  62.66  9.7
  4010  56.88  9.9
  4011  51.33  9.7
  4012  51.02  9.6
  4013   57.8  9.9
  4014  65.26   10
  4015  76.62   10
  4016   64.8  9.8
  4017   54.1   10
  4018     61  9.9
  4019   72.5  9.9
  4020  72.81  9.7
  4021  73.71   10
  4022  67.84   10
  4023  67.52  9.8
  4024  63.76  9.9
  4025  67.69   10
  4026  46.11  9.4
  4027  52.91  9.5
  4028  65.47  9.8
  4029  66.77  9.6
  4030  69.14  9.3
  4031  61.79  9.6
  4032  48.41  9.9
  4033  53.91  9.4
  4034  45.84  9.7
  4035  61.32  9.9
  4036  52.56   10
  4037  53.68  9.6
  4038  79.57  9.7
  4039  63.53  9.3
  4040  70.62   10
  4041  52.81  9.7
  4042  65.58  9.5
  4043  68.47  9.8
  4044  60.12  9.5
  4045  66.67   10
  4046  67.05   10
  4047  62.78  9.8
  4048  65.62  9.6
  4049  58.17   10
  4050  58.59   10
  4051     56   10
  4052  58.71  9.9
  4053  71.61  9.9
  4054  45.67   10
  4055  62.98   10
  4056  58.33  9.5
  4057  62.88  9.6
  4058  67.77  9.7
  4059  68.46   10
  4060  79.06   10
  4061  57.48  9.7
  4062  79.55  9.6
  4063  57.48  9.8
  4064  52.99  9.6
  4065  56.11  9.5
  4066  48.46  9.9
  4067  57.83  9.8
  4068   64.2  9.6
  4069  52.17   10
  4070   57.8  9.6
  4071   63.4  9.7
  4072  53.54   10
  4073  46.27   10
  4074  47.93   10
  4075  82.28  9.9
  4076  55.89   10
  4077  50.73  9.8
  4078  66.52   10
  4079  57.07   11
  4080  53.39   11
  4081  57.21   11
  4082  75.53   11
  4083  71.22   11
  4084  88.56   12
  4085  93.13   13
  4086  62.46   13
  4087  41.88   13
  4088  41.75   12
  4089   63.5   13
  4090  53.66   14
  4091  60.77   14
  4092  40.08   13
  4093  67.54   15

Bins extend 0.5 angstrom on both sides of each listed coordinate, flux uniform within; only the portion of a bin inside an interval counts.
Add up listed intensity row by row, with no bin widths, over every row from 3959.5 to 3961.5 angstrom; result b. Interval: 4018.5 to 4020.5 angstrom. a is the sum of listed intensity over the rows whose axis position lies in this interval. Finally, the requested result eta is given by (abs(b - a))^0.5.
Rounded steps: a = 145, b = 119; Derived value 5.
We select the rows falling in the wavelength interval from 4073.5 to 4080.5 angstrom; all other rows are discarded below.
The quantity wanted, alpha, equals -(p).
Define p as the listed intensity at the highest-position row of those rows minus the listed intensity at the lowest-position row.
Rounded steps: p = 5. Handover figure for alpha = -5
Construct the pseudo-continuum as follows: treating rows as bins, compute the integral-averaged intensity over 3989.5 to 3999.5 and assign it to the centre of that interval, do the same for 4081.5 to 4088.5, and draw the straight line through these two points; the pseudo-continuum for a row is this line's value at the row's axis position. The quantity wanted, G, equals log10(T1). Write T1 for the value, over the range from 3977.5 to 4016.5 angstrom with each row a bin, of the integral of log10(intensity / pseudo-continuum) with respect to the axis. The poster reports -0.07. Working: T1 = 0.86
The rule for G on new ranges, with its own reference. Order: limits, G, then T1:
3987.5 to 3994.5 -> -0.40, 0.39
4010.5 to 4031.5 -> -0.24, 0.58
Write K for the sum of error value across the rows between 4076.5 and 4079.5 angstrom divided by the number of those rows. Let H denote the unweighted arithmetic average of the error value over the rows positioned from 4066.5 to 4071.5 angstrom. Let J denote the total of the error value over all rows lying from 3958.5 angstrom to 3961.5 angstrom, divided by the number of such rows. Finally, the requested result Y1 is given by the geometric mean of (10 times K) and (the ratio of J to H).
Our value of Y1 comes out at 10.3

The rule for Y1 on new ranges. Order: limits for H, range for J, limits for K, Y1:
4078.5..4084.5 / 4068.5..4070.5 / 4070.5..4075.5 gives 9.3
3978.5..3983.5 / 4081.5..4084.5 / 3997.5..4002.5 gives 10.8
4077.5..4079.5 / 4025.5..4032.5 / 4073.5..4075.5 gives 9.5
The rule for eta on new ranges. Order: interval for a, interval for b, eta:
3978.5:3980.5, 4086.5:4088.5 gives 5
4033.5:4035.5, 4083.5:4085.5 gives 9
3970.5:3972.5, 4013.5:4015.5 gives 7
